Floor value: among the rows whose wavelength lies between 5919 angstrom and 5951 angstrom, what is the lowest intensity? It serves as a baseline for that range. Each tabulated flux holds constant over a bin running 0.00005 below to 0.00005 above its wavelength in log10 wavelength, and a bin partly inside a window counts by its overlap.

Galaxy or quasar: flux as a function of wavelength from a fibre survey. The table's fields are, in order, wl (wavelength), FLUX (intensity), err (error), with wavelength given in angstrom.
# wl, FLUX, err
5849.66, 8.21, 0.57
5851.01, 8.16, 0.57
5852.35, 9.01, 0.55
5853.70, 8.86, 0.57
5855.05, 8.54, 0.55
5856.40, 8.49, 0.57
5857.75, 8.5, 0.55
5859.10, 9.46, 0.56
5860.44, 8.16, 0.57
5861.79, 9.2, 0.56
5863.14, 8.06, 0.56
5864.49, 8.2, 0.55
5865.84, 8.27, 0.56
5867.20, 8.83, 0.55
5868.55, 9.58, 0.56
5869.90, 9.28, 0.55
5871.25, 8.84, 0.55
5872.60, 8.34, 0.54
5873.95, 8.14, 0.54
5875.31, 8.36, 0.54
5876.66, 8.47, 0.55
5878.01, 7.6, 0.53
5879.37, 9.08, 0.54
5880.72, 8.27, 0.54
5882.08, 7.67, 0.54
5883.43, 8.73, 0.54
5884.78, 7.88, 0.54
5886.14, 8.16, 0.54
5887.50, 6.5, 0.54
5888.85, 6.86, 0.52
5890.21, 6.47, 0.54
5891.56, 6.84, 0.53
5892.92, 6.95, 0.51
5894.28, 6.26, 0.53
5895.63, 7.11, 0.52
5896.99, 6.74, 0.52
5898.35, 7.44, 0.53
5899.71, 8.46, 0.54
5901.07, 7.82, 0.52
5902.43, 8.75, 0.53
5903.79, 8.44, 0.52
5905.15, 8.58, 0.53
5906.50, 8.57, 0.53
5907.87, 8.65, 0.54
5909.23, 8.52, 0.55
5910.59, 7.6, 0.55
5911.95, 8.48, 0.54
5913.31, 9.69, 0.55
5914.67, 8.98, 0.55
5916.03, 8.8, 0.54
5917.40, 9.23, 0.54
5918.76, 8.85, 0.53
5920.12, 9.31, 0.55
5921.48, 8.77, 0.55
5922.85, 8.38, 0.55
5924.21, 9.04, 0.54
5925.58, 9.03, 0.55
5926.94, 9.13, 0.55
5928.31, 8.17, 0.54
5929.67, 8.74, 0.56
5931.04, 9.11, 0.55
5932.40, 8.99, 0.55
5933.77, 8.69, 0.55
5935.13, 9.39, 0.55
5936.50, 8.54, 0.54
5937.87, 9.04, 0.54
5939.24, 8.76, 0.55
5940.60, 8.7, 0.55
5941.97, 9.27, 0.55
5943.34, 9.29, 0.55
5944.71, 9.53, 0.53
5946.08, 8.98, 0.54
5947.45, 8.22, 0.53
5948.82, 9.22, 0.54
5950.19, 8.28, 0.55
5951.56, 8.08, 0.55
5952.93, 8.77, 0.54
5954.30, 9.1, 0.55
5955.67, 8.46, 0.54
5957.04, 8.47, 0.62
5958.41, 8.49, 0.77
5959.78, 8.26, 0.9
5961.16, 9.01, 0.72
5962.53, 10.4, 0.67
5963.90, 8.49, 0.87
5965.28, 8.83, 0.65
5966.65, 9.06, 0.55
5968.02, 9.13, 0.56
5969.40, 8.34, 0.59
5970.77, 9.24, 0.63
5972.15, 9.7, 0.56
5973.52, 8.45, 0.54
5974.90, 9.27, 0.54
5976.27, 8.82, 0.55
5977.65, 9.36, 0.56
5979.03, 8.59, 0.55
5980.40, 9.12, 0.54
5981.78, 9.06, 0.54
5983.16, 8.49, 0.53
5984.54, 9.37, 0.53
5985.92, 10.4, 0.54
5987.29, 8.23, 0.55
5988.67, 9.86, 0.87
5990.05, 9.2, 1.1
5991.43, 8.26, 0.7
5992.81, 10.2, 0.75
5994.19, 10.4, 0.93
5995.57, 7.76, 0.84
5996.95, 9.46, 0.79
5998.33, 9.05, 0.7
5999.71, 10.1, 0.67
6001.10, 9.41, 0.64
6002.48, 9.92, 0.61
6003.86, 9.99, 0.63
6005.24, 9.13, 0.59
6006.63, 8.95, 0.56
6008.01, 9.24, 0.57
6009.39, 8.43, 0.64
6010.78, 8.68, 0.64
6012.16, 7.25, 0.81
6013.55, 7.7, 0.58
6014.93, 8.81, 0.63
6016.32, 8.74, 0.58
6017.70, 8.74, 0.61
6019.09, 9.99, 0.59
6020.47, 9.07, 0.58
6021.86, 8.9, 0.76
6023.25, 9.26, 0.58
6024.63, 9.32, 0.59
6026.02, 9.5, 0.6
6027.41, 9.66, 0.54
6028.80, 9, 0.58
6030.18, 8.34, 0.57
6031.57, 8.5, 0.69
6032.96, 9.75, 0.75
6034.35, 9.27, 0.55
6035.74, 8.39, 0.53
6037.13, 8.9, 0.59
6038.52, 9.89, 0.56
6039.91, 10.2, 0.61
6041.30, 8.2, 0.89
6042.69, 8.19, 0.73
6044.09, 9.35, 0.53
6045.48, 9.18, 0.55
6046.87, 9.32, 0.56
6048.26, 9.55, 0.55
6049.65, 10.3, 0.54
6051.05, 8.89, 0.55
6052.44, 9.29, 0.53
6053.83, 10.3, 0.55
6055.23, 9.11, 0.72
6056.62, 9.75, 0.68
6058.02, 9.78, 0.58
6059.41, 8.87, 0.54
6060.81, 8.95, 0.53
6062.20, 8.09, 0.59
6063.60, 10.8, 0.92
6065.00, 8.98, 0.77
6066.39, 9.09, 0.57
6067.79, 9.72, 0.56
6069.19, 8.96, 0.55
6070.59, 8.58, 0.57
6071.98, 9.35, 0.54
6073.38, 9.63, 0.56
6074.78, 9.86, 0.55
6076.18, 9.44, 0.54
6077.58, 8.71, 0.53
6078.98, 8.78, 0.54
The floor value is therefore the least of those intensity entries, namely 8.17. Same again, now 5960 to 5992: 8.23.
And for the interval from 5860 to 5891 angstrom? 6.47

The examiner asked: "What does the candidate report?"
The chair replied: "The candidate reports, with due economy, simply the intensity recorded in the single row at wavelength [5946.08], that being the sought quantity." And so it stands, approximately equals 8.98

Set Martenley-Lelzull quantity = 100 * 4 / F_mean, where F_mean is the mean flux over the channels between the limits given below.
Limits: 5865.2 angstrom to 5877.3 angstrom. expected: 46.1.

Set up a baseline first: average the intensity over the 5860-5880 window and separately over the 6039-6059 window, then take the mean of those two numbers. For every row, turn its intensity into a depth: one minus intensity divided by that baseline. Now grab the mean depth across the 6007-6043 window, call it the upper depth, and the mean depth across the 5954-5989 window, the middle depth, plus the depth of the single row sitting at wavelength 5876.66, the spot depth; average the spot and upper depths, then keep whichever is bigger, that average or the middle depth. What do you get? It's 0.031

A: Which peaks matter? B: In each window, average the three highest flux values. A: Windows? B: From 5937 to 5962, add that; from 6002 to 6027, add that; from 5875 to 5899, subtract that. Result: 10.6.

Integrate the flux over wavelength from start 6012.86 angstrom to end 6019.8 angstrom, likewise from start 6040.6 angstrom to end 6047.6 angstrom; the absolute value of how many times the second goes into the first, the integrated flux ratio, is 0.99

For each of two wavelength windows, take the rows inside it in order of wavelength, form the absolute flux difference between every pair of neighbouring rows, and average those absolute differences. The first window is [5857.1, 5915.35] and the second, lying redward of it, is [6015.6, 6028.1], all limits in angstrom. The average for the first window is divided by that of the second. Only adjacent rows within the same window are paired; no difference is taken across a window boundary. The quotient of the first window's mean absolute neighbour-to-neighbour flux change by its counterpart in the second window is 1.6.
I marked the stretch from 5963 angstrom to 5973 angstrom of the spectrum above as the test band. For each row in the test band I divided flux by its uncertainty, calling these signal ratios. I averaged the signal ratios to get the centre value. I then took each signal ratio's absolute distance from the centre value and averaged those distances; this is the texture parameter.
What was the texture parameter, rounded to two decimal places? 1.81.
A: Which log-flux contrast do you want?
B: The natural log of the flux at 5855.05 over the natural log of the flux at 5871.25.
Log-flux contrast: 0.98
